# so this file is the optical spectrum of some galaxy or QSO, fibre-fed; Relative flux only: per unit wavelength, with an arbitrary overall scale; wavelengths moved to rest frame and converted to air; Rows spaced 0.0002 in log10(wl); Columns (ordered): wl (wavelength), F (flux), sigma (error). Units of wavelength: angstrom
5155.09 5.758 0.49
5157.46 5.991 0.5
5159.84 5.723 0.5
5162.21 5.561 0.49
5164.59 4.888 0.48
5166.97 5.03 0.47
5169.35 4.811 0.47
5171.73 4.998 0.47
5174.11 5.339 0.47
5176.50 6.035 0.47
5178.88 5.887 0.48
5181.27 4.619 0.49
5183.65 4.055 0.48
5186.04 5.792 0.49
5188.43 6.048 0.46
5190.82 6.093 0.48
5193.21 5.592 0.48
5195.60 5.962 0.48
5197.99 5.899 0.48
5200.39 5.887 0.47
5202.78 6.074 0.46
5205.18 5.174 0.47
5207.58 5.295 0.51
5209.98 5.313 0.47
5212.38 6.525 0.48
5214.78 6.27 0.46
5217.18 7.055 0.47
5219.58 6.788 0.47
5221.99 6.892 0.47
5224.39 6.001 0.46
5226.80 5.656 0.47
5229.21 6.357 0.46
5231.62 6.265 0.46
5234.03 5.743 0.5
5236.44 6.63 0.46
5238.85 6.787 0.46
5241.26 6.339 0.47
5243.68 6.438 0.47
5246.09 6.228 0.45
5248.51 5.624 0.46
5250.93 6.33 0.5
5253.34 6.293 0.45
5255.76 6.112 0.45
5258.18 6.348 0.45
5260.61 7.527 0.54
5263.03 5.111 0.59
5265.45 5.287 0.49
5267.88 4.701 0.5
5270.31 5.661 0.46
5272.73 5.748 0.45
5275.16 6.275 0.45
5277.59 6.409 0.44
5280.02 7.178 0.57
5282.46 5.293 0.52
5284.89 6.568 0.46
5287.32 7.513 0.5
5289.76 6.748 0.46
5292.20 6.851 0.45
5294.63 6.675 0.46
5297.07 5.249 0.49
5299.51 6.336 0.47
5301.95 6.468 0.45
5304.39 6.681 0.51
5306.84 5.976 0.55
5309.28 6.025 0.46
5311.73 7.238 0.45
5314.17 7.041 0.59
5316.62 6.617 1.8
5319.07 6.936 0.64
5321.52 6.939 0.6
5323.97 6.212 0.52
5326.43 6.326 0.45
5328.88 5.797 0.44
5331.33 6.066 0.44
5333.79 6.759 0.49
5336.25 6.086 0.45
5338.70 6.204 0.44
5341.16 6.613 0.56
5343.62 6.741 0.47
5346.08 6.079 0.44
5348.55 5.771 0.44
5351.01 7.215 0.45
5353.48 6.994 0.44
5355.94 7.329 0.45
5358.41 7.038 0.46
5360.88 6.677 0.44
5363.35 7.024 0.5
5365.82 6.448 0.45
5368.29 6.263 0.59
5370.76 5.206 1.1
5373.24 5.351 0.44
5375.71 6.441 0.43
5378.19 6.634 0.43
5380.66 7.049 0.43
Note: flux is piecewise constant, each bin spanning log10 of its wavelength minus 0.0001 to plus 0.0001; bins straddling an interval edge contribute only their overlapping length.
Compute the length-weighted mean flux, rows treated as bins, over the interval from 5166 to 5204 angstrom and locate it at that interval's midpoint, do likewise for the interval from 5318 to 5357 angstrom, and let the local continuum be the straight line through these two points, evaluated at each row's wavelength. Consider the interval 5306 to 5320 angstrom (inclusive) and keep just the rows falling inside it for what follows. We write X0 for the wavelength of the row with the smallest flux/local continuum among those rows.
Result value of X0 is 5306.84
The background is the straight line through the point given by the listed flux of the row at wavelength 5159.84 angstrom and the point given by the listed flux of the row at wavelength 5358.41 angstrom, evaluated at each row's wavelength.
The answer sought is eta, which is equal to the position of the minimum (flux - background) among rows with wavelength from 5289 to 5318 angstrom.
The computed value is 5297.07 angstrom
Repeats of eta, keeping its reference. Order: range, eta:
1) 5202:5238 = 5205.18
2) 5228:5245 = 5234.03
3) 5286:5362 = 5297.07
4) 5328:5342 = 5328.88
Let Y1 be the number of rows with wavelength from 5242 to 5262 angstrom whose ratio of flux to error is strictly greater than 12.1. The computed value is 8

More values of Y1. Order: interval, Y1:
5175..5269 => 27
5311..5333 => 4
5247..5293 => 15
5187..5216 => 8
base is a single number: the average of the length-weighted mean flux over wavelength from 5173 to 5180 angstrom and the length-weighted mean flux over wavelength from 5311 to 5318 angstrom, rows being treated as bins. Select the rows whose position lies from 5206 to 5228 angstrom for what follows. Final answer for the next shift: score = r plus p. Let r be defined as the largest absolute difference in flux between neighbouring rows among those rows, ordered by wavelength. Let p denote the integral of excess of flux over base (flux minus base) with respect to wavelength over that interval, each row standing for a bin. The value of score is -2.5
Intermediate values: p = -4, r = 1.2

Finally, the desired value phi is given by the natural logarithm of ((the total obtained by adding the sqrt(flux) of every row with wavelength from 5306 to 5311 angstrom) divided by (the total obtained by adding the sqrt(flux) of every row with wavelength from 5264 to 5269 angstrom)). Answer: 0.09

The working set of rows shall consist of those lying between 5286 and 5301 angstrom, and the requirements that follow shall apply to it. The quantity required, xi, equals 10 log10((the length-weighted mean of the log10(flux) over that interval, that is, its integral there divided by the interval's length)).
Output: -0.89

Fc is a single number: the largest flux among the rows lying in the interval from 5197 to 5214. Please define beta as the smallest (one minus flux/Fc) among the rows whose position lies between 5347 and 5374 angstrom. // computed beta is -0.123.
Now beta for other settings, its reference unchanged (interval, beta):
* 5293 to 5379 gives -0.123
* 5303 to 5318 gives -0.109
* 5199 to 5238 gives -0.081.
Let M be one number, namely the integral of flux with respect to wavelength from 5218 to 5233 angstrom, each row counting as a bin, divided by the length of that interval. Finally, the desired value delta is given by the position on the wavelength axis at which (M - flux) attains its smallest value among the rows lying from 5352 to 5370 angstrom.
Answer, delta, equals 5355.94 angstrom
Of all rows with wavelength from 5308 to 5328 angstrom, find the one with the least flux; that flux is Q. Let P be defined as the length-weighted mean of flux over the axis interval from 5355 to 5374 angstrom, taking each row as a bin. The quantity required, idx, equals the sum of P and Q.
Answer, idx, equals 12.45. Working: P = 6.4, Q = 6.025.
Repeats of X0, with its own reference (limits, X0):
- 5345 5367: 5348.55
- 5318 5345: 5328.88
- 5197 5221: 5205.18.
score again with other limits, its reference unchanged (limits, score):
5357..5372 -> 2.6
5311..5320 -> 5.7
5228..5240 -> 0.9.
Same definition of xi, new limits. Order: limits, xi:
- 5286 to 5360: -0.89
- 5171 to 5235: -1.17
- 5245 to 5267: -1.08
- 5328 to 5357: -0.92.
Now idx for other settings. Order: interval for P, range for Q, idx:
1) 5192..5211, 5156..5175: 10.46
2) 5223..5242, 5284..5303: 11.48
